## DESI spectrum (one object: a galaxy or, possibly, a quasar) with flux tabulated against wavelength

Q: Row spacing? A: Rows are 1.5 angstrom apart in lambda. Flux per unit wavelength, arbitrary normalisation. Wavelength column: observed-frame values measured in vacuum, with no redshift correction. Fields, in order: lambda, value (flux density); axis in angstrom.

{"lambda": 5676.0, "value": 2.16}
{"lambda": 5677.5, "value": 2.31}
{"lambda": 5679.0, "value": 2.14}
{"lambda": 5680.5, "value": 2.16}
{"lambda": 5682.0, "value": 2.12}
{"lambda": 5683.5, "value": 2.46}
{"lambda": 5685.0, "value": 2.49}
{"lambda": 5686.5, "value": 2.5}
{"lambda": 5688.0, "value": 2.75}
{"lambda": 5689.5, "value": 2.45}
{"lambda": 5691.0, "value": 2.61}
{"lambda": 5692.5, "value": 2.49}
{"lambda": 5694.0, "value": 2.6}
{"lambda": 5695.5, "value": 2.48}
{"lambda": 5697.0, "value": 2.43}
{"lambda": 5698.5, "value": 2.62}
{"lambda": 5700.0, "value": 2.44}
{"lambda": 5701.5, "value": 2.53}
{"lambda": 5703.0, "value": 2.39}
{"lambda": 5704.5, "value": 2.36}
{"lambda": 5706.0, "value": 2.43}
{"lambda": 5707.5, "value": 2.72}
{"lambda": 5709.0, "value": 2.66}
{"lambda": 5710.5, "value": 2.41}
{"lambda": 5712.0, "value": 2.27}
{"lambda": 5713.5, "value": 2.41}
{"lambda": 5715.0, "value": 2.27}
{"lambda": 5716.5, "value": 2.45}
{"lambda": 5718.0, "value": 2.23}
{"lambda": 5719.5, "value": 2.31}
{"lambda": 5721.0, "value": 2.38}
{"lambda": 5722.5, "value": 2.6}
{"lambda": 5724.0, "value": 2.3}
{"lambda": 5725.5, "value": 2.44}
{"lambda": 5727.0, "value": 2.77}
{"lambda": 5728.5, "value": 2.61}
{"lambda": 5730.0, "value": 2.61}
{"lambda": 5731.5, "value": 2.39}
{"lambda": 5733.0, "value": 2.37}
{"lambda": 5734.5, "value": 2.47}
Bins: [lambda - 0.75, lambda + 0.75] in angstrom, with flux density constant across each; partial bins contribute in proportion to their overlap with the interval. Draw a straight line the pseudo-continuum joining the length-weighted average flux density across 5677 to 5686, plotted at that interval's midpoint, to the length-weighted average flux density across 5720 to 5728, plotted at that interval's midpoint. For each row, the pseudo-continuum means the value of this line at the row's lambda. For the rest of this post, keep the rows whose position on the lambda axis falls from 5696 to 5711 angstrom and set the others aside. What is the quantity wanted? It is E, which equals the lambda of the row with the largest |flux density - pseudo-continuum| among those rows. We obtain 5707.5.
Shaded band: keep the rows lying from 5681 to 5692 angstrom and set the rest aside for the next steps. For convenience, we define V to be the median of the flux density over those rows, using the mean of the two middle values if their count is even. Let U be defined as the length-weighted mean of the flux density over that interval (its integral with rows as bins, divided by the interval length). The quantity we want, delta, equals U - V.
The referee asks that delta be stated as -0.01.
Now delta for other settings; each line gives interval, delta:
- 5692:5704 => 0.01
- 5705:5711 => 0.01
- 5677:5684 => 0.07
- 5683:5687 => -0.01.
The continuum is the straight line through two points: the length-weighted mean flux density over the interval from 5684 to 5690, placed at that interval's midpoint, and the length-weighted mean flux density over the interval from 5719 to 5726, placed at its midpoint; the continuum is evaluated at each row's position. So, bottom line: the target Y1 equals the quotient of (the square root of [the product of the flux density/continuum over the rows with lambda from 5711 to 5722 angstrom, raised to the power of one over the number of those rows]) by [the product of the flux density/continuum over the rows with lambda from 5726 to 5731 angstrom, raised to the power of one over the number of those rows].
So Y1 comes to 0.88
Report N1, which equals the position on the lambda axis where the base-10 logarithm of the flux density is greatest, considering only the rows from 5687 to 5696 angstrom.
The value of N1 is 5688.0 angstrom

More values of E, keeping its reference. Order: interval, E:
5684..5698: 5688.0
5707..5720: 5707.5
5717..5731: 5727.0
